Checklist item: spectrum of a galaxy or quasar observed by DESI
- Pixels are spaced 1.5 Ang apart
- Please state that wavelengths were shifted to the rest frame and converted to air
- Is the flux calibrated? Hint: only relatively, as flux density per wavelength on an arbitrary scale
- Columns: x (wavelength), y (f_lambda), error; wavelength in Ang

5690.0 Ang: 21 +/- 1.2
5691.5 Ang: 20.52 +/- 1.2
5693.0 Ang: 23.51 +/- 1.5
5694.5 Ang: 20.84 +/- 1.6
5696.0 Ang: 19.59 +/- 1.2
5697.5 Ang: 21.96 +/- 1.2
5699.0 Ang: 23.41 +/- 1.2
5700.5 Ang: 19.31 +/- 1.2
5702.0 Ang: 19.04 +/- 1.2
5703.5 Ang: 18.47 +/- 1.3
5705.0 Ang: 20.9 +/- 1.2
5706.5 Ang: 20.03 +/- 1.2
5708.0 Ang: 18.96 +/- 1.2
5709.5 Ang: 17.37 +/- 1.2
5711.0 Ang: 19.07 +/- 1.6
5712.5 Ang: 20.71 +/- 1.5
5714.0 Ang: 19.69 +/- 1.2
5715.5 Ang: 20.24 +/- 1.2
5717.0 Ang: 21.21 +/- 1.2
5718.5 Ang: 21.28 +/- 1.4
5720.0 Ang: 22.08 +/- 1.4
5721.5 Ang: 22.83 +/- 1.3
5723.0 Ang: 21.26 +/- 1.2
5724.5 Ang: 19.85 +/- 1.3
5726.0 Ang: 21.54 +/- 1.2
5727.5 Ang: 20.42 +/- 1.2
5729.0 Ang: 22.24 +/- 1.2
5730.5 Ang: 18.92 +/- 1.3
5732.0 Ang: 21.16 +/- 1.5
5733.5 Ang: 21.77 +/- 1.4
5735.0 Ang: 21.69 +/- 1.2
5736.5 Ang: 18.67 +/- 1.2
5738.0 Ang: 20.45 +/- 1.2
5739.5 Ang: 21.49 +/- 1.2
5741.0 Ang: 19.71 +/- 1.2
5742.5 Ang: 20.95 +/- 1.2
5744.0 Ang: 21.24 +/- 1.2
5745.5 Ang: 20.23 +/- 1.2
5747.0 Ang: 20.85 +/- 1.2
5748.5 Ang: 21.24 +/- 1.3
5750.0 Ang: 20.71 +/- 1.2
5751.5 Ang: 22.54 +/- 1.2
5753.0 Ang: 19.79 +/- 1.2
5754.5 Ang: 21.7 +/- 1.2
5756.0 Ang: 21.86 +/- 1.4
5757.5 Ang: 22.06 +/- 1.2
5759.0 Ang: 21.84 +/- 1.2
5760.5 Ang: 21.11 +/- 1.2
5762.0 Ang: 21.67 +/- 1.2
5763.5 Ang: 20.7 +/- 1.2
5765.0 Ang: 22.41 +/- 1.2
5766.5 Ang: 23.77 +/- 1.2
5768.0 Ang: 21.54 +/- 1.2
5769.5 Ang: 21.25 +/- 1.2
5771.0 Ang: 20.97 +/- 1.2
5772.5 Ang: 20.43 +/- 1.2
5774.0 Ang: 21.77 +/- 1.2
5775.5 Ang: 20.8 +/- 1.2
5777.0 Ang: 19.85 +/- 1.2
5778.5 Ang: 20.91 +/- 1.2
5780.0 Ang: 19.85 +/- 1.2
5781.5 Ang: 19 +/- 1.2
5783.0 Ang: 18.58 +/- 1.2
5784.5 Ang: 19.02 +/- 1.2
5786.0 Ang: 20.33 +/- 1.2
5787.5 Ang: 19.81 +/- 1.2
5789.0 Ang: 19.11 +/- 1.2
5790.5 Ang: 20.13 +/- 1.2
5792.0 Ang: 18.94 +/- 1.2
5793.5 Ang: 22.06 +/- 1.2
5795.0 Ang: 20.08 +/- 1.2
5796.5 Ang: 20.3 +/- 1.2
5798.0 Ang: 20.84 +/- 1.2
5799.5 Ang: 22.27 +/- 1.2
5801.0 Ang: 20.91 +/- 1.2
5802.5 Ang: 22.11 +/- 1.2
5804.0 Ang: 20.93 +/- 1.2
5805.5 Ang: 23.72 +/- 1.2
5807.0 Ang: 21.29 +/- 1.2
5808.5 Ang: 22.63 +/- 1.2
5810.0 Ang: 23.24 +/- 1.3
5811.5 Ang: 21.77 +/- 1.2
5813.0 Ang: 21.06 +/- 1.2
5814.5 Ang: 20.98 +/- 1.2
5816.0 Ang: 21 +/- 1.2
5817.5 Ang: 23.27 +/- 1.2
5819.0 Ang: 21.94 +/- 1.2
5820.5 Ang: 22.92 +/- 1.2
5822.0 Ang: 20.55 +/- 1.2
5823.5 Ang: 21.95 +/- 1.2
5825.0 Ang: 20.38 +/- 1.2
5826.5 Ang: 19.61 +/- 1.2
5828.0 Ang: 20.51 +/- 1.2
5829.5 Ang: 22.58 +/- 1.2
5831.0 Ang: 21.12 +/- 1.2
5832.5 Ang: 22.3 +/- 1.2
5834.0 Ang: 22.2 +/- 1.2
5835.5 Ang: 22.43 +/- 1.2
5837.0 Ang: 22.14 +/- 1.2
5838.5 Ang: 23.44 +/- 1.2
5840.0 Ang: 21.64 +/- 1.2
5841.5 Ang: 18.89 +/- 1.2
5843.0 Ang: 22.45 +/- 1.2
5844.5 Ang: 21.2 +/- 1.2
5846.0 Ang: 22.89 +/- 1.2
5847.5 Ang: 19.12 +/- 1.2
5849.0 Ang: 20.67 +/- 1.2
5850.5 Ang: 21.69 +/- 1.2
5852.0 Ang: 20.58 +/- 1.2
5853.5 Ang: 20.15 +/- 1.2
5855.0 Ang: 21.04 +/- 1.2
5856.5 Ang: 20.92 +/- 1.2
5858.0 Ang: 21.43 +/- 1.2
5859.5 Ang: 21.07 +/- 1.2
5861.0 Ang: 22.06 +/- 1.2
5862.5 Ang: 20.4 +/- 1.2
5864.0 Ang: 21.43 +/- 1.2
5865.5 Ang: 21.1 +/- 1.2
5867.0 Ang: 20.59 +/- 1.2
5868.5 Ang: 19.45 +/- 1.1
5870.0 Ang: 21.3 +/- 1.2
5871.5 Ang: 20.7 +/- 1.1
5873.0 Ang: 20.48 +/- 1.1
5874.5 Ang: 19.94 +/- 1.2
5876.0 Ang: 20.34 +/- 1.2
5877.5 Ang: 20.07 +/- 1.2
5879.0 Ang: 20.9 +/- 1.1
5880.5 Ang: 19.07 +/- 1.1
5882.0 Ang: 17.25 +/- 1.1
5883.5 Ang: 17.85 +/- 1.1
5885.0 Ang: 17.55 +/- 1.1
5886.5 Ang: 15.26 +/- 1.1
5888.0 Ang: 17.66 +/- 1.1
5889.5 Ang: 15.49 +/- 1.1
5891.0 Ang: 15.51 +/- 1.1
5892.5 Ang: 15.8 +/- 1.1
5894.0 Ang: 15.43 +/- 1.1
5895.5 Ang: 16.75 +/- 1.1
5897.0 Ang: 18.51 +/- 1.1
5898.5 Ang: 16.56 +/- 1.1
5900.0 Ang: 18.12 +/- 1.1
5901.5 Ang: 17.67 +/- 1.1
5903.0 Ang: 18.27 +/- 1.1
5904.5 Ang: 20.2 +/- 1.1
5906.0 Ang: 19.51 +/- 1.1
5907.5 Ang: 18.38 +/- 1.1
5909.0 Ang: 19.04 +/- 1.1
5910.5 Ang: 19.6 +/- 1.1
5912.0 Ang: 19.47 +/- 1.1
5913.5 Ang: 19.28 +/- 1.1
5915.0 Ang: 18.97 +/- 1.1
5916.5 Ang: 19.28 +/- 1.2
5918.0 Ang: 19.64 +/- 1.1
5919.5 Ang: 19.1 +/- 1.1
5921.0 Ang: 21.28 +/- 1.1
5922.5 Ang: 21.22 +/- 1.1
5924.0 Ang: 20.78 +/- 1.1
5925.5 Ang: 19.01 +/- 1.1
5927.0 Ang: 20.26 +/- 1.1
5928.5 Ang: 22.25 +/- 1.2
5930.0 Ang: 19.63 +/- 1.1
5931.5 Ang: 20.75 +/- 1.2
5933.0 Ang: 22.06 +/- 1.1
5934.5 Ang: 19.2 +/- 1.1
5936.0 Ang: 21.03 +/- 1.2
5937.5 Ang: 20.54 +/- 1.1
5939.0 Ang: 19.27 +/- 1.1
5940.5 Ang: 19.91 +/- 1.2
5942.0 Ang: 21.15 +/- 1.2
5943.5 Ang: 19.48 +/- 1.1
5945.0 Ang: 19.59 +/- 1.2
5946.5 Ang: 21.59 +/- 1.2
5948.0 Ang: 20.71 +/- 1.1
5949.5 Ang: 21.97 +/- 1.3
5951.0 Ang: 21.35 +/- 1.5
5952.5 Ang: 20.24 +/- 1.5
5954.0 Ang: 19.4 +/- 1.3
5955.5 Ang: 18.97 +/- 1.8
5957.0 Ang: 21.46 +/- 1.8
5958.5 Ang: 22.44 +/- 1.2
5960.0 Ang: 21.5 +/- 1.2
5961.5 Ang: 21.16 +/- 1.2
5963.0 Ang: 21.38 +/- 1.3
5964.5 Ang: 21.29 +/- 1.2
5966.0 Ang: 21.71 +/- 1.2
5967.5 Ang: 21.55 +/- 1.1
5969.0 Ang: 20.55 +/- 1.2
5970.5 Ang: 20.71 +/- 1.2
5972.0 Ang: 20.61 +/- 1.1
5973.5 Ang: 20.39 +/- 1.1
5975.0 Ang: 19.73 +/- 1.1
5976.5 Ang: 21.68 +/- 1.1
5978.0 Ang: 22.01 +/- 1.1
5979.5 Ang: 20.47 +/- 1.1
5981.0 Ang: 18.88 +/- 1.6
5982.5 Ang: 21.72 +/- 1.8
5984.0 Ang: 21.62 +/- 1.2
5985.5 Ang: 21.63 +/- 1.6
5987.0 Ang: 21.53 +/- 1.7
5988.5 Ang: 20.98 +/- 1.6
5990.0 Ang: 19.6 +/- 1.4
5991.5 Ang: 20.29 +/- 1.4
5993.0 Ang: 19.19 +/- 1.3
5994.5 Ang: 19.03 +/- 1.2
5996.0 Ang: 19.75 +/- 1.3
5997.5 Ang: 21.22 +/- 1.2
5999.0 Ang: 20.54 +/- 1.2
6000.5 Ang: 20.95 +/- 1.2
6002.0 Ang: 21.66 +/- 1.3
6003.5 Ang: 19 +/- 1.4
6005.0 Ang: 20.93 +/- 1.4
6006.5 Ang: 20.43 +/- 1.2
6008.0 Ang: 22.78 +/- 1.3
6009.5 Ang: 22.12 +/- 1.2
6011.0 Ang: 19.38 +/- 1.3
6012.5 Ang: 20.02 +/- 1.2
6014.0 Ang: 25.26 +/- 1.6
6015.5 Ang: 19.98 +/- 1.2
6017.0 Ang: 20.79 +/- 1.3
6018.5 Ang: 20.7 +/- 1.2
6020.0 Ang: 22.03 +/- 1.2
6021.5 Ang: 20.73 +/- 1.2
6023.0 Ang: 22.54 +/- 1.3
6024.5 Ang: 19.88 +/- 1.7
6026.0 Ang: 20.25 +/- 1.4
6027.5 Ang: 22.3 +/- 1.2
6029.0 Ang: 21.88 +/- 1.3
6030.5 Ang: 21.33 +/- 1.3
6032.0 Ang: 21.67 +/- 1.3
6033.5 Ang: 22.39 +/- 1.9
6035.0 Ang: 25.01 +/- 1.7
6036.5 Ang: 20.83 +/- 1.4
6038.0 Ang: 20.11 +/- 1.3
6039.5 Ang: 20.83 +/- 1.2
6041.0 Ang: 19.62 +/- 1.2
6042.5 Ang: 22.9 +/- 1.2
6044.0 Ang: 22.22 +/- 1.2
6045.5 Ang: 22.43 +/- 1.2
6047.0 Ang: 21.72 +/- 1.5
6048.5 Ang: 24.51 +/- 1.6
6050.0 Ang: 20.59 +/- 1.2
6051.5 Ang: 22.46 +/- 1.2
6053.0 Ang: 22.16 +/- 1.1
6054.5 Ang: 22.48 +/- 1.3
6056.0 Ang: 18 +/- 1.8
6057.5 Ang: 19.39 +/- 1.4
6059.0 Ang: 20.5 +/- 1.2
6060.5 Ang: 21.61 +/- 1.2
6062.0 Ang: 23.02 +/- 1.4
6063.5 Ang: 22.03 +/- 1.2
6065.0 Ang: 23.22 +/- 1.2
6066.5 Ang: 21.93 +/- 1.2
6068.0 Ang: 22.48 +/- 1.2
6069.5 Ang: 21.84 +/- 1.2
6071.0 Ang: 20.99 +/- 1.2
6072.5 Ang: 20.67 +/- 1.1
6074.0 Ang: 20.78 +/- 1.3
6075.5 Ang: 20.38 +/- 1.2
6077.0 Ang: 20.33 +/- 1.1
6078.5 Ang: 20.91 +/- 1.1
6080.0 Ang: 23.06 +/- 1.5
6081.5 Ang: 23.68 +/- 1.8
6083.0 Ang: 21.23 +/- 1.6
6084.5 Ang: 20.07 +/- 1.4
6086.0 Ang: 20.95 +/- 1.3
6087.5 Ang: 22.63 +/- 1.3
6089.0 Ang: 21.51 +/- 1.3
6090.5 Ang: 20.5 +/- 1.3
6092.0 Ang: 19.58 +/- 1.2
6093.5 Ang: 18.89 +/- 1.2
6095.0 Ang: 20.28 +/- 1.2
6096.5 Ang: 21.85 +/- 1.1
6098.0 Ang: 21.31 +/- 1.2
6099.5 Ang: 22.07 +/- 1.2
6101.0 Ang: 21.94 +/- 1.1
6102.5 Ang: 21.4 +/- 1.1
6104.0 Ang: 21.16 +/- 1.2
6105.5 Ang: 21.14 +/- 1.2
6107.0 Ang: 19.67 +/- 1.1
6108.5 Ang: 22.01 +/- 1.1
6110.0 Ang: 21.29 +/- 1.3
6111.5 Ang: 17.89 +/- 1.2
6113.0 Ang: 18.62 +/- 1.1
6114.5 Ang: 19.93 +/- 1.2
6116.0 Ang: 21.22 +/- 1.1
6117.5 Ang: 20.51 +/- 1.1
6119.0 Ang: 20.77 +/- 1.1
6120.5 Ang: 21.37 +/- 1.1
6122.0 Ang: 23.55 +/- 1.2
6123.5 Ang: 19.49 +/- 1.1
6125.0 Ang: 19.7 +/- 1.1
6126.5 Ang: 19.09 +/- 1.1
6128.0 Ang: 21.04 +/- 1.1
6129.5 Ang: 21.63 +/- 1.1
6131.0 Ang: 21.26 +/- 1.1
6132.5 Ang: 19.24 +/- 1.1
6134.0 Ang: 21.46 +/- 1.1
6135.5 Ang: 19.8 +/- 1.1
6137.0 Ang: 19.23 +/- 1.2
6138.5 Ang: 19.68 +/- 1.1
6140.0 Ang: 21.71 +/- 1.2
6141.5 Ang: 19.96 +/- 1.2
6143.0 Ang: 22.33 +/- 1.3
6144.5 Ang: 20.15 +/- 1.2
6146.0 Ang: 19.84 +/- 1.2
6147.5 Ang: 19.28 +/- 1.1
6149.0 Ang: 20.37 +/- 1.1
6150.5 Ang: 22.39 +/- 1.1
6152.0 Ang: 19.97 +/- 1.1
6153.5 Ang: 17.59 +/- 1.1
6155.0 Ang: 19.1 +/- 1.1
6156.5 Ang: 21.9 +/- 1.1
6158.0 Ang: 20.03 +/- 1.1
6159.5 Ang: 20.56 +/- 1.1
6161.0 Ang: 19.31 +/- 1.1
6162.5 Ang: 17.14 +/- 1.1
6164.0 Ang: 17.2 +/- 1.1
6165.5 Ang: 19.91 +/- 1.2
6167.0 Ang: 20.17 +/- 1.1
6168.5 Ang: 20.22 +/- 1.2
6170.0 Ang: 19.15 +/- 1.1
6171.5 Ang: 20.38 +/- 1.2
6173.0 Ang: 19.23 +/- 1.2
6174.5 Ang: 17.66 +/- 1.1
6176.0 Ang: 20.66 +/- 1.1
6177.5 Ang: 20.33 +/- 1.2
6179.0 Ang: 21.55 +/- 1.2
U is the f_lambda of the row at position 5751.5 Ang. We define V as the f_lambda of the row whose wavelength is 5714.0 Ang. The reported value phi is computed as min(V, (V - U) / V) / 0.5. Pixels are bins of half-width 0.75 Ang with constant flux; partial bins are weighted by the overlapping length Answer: -0.29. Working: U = 22.54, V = 19.69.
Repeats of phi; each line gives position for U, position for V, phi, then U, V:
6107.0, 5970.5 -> 0.10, 19.67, 20.71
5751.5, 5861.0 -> -0.04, 22.54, 22.06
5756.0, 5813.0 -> -0.08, 21.86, 21.06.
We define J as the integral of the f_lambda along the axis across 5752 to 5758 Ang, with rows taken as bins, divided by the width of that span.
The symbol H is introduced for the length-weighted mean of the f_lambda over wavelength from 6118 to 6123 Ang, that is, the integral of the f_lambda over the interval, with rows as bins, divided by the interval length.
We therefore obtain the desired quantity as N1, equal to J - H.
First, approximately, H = 21.7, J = 21.4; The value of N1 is -0.3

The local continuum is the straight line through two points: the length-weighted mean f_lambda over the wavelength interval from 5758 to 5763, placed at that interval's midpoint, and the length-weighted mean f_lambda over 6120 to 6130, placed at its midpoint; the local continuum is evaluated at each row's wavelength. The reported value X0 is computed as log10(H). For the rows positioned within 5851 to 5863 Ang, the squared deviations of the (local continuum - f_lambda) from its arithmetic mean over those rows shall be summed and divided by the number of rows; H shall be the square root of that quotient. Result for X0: -0.24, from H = 0.6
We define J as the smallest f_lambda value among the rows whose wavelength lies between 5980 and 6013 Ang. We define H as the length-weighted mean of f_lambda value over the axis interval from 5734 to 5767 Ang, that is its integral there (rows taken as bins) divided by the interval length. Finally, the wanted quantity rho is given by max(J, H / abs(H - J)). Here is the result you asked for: 18.9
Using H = 21.2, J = 18.88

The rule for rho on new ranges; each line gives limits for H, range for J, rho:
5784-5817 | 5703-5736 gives 17.4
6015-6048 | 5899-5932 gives 17.7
